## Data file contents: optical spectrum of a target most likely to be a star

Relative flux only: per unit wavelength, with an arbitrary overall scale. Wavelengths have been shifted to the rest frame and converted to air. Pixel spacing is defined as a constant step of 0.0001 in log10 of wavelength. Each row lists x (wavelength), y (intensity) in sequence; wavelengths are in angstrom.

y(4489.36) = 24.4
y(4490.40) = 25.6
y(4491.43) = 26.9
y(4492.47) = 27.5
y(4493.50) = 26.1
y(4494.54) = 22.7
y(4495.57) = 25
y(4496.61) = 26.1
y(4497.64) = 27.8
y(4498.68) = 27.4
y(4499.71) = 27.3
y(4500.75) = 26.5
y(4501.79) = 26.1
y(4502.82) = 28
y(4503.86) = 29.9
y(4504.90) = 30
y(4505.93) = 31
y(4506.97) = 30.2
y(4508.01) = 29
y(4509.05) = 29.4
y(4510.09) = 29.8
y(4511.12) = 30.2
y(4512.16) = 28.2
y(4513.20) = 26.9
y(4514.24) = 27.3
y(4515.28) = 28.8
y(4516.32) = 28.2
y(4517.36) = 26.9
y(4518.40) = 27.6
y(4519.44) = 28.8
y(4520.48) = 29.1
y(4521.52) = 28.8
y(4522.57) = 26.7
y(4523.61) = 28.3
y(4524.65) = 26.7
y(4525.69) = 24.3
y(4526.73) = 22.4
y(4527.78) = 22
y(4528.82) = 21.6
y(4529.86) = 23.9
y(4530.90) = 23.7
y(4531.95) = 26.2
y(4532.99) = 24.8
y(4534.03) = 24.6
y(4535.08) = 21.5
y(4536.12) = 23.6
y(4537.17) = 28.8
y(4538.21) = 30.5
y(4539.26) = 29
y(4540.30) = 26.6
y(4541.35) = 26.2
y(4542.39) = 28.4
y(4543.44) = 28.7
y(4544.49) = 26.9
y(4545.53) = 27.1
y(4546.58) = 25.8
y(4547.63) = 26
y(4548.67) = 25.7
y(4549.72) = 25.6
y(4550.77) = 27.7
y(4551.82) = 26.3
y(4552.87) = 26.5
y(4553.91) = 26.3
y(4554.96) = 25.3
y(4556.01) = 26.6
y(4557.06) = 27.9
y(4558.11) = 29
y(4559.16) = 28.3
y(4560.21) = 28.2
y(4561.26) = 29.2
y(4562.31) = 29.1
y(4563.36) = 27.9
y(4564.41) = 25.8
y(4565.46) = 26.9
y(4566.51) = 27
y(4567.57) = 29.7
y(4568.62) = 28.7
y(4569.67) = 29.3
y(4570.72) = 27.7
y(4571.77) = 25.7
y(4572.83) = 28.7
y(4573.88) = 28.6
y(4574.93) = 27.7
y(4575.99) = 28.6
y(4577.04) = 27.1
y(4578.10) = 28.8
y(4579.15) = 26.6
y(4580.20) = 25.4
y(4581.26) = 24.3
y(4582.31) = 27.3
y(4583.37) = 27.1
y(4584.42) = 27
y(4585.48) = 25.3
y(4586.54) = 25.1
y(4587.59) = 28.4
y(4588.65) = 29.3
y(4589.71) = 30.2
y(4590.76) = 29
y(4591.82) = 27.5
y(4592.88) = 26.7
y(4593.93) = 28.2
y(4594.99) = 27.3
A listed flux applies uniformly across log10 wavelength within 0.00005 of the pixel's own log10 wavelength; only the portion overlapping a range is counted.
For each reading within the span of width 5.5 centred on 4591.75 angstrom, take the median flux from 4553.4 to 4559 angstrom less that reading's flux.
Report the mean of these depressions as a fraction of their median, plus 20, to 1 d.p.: 21.1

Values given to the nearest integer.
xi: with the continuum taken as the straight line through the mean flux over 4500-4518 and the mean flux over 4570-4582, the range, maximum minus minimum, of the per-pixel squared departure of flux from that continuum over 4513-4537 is 43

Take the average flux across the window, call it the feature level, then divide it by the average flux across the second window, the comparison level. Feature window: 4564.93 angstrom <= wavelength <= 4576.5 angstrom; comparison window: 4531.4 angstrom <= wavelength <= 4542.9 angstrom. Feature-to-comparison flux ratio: 1.06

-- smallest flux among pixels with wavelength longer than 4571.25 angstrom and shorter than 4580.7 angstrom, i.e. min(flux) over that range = 25.4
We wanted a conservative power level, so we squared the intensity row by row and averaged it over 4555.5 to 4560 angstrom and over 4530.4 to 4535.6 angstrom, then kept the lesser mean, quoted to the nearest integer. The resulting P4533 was 586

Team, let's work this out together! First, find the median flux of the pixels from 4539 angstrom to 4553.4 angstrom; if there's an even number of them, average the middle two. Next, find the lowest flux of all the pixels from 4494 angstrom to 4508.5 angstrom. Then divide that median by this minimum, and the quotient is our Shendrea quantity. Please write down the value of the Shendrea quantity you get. 1.17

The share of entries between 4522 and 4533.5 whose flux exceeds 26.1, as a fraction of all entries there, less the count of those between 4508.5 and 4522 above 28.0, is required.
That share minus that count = -9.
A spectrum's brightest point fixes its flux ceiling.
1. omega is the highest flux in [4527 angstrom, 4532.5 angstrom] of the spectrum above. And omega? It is 26.2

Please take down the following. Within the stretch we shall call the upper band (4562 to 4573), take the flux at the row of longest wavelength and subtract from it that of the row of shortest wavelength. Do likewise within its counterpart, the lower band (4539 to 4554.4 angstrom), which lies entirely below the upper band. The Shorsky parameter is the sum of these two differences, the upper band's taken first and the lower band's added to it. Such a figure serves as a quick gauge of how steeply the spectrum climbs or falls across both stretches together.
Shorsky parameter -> -3.1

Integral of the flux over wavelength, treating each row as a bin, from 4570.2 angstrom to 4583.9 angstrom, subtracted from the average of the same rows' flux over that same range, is -345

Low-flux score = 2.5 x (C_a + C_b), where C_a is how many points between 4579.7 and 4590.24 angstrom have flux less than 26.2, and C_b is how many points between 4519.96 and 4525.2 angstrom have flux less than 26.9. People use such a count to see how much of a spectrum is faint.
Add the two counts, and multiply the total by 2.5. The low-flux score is 15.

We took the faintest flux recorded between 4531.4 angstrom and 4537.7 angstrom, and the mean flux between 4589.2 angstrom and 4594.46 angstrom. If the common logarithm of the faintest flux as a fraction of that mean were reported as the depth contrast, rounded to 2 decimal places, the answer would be -0.12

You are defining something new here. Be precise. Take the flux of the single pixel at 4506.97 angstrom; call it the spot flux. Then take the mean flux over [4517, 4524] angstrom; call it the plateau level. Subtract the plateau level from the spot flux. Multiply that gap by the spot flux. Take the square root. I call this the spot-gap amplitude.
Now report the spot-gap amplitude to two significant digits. 8.1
